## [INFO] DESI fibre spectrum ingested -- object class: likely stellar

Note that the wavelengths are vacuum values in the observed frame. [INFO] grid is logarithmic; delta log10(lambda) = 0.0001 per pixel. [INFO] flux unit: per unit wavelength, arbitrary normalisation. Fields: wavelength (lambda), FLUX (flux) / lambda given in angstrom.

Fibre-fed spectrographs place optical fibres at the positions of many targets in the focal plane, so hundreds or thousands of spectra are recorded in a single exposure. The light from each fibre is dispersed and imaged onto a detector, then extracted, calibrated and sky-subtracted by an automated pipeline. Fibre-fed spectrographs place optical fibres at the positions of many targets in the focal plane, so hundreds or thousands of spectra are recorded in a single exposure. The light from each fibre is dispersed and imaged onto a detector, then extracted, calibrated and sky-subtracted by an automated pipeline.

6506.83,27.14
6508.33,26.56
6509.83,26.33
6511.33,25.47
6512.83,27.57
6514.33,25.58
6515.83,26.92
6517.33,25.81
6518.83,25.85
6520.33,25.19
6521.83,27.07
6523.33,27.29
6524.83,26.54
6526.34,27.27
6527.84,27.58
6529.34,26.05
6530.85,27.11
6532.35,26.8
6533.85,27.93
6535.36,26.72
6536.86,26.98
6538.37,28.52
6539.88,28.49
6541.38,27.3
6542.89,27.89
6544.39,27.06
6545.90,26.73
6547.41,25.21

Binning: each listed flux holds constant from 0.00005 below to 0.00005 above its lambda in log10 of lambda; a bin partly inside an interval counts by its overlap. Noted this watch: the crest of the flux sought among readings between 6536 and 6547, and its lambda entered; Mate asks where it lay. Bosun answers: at 6538.37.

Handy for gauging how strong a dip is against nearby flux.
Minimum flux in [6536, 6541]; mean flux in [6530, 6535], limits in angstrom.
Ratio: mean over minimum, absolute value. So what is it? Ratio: 1.01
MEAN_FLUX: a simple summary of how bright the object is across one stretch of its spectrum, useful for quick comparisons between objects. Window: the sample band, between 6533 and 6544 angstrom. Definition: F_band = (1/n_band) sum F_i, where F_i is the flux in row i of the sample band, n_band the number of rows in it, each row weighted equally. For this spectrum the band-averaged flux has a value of 27.7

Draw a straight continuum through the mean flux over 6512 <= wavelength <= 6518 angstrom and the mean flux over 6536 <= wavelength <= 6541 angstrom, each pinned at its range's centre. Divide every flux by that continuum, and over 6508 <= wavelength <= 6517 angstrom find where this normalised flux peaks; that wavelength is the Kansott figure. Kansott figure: 6512.83 angstrom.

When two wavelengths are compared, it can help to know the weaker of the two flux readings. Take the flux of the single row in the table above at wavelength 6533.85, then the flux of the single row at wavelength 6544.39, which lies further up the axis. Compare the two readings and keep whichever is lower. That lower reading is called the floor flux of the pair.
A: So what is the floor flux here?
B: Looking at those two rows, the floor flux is 27.1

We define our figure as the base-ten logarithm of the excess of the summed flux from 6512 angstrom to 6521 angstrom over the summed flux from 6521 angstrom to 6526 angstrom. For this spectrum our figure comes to 1.88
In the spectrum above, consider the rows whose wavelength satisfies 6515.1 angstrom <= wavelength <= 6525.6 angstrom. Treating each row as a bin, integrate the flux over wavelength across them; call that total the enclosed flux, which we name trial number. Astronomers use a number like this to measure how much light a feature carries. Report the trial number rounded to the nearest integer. 277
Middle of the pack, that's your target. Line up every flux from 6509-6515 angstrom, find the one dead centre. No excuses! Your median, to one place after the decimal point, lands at 26.0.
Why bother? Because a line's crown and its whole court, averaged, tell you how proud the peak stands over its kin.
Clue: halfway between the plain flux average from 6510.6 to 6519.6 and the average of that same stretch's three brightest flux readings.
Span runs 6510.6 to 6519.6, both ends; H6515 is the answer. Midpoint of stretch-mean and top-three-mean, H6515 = 26.5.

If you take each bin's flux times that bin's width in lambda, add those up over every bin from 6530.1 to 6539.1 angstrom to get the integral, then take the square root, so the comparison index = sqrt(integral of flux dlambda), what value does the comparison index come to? 15.7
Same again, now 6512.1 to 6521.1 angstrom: 15.3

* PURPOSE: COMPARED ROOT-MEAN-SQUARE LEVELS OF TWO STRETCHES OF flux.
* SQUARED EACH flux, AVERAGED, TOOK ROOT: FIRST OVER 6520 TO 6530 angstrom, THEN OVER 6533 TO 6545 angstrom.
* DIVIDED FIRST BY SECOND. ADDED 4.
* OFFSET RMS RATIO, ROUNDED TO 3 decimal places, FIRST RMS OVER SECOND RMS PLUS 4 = 4.968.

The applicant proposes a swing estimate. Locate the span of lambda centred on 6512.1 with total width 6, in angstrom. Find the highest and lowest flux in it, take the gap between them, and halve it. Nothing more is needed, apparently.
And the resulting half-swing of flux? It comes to 1.05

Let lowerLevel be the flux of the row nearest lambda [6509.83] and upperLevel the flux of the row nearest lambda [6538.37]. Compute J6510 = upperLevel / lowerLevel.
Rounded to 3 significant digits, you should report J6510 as 1.08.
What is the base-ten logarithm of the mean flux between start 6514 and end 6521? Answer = 1.41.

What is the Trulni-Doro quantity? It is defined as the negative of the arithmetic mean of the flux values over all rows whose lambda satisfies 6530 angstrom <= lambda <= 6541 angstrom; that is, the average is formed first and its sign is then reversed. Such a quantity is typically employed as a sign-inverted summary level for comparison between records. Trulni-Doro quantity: -27.5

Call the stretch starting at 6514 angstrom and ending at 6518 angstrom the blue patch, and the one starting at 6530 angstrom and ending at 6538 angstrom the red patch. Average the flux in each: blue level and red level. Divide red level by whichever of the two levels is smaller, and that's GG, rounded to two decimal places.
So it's 1.04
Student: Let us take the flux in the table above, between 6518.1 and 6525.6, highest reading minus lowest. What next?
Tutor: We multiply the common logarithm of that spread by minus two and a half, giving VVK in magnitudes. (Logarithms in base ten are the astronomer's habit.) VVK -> -0.81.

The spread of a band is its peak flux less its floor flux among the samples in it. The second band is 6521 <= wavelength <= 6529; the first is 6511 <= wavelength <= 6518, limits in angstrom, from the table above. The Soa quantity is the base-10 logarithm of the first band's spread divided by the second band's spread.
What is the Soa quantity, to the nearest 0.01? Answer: 0.31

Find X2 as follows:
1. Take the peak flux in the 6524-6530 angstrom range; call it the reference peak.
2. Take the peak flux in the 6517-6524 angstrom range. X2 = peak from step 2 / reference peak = 0.989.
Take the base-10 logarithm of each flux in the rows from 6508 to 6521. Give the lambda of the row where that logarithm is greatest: 6512.83 angstrom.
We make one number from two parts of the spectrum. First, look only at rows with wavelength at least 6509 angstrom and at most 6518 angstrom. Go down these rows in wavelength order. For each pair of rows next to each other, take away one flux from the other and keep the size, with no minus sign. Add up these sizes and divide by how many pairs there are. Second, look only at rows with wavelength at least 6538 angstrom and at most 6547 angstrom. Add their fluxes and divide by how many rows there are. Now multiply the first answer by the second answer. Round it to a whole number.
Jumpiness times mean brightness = 41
